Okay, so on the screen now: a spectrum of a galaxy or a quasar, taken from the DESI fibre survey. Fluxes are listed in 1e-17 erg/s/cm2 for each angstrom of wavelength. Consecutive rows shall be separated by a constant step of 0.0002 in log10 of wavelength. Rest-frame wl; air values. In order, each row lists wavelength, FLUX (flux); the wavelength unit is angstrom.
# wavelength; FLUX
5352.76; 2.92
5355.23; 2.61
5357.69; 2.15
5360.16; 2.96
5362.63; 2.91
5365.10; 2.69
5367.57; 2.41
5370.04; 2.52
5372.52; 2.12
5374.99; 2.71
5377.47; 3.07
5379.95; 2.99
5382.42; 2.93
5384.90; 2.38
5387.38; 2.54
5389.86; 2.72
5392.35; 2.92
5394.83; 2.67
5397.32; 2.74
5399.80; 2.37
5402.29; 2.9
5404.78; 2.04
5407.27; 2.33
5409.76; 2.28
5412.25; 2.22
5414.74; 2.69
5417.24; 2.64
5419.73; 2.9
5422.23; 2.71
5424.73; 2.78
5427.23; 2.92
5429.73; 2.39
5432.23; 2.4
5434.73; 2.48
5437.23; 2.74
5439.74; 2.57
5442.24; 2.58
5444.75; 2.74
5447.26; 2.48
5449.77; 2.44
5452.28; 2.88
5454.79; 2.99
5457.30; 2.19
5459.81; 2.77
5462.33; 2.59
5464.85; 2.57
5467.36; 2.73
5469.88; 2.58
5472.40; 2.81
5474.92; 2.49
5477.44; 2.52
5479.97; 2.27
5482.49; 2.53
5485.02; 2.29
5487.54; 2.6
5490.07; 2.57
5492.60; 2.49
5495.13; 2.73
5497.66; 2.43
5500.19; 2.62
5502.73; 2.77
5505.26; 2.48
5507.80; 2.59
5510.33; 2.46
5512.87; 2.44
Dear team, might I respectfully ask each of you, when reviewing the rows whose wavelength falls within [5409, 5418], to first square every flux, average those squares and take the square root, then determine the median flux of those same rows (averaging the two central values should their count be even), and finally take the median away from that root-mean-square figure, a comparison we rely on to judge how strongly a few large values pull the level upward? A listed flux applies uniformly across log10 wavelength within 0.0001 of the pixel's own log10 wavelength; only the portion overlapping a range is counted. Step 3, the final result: 0.006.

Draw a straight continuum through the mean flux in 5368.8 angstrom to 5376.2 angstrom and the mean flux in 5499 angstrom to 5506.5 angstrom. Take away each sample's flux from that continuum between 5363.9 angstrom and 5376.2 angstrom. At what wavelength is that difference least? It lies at 5374.99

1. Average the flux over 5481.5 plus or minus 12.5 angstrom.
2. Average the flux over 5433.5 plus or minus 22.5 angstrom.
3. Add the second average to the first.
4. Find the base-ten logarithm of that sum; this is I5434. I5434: 0.712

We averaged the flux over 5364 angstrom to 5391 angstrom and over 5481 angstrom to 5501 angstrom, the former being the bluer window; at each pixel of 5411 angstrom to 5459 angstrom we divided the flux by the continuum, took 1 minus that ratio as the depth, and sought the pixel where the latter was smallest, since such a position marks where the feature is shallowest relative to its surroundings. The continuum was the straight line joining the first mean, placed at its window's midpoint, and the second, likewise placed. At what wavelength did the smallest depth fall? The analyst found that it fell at 5454.79 angstrom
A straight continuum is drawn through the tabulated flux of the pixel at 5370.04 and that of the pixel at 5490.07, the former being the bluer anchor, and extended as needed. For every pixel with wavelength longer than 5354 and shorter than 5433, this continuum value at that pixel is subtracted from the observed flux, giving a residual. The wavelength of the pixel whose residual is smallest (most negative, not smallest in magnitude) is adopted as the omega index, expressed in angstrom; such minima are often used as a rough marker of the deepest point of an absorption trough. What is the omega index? 5404.78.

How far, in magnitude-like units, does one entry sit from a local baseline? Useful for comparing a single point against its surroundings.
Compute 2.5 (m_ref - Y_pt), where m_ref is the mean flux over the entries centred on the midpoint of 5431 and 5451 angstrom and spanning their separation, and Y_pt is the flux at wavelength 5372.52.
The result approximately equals 1.1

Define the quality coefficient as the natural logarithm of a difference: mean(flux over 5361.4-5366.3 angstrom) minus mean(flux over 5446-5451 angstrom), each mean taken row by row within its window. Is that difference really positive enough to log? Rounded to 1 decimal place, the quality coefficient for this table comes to -1.1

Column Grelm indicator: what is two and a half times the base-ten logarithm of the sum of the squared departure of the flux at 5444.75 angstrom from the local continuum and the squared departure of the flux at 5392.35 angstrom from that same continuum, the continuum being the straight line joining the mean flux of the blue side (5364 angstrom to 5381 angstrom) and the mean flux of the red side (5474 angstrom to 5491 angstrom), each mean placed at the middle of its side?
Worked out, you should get -2.1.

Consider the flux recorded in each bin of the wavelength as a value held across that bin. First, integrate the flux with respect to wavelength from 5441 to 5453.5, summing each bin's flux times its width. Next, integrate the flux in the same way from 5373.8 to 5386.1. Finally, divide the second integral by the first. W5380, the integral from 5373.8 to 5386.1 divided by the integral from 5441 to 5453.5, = 1.06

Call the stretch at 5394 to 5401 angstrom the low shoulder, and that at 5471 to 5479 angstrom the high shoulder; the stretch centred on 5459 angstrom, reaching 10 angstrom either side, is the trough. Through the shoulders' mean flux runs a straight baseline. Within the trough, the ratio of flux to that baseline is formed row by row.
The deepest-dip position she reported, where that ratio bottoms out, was 5457.30 angstrom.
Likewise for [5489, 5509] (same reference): 5497.66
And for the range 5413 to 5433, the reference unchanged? 5429.73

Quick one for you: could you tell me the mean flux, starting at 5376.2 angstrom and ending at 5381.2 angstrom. 3.03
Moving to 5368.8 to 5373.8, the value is 2.32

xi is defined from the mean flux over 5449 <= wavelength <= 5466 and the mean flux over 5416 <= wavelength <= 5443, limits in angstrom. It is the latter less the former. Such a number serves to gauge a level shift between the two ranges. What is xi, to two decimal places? 0.01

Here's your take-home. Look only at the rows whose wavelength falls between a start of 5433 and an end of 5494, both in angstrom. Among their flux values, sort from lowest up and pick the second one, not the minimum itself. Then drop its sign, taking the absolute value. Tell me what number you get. 2.27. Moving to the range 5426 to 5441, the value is 2.40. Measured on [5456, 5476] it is 2.49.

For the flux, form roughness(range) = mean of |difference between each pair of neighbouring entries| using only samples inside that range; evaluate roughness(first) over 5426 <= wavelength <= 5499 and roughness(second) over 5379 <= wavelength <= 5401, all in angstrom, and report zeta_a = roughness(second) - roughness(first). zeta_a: 0.01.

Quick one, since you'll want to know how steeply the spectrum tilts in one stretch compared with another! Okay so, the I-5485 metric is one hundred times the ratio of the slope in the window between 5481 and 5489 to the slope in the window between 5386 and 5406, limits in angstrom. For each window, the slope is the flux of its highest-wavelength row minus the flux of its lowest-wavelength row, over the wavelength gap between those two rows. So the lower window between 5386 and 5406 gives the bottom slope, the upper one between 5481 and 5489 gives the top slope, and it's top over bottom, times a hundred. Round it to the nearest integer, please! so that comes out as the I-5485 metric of -48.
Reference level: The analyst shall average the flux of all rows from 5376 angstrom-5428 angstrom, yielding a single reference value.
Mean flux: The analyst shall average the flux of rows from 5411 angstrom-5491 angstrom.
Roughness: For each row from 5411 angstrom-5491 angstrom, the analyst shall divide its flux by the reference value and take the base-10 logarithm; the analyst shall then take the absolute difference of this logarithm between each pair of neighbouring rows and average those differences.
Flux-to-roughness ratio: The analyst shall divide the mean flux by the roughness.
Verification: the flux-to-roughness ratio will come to 70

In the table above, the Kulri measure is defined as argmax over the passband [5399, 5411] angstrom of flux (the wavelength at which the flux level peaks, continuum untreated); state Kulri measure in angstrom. 5402.29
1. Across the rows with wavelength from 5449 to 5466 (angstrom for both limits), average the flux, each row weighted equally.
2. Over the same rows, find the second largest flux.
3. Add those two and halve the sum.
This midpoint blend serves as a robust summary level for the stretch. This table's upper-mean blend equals 2.76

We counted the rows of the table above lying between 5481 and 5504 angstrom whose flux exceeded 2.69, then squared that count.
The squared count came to 4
